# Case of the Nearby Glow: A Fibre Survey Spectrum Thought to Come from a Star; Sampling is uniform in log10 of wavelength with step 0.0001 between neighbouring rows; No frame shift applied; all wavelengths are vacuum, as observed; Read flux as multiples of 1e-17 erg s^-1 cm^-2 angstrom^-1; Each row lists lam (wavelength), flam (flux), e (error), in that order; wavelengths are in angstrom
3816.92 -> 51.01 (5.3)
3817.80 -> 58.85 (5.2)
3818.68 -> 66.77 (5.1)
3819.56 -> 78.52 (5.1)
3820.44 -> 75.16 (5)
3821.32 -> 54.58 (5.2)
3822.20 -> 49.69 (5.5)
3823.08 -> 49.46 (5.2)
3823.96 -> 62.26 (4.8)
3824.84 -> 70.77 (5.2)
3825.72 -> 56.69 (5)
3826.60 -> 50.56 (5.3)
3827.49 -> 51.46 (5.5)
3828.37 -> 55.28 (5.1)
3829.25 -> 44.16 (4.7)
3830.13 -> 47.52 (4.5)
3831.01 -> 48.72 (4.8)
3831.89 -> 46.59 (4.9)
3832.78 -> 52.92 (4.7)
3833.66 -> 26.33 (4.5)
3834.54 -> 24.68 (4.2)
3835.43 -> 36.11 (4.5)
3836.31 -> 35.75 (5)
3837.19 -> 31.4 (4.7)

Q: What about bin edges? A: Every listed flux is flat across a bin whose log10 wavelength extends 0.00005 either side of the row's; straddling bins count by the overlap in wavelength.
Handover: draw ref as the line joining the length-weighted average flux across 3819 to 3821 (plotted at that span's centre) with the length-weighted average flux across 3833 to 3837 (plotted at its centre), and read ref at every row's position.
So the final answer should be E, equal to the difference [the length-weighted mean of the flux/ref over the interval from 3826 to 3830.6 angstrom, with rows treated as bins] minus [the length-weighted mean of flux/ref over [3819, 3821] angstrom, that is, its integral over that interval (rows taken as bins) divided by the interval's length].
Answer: -0.02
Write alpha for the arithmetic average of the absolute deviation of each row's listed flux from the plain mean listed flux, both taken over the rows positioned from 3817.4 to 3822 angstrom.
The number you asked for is 8.1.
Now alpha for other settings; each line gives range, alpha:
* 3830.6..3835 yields 11.5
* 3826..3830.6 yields 3.2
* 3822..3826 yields 7.0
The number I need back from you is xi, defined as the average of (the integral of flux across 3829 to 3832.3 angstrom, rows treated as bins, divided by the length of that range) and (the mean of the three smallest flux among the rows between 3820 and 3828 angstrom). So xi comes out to 48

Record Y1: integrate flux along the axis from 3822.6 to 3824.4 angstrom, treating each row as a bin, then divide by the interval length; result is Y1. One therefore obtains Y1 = 56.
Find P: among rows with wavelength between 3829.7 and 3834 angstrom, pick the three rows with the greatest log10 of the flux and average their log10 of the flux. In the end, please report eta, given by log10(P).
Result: 0.229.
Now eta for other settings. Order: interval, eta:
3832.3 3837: 0.207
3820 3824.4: 0.256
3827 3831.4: 0.234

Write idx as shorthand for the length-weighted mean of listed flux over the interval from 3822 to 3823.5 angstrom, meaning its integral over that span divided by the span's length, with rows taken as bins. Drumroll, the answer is 50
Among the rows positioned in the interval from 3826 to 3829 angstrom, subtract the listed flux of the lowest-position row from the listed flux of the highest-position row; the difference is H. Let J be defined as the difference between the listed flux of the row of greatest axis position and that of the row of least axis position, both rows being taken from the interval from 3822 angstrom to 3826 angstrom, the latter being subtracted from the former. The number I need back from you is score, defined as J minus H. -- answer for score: 2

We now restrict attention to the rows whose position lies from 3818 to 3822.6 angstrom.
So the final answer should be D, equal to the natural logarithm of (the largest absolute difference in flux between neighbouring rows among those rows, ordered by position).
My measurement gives 3.02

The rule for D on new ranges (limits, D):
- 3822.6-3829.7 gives 2.64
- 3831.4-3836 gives 3.28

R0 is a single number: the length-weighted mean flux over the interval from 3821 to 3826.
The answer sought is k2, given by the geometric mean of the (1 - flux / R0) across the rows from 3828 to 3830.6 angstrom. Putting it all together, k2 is 0.112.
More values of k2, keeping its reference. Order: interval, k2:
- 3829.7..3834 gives 0.182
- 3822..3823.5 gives 0.136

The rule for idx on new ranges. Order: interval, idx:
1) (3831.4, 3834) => 43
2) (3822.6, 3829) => 56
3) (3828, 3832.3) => 48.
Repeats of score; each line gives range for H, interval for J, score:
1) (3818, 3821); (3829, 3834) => -26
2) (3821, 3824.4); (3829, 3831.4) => -3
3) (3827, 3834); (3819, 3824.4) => 9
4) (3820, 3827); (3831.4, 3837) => 14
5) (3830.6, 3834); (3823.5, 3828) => 12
